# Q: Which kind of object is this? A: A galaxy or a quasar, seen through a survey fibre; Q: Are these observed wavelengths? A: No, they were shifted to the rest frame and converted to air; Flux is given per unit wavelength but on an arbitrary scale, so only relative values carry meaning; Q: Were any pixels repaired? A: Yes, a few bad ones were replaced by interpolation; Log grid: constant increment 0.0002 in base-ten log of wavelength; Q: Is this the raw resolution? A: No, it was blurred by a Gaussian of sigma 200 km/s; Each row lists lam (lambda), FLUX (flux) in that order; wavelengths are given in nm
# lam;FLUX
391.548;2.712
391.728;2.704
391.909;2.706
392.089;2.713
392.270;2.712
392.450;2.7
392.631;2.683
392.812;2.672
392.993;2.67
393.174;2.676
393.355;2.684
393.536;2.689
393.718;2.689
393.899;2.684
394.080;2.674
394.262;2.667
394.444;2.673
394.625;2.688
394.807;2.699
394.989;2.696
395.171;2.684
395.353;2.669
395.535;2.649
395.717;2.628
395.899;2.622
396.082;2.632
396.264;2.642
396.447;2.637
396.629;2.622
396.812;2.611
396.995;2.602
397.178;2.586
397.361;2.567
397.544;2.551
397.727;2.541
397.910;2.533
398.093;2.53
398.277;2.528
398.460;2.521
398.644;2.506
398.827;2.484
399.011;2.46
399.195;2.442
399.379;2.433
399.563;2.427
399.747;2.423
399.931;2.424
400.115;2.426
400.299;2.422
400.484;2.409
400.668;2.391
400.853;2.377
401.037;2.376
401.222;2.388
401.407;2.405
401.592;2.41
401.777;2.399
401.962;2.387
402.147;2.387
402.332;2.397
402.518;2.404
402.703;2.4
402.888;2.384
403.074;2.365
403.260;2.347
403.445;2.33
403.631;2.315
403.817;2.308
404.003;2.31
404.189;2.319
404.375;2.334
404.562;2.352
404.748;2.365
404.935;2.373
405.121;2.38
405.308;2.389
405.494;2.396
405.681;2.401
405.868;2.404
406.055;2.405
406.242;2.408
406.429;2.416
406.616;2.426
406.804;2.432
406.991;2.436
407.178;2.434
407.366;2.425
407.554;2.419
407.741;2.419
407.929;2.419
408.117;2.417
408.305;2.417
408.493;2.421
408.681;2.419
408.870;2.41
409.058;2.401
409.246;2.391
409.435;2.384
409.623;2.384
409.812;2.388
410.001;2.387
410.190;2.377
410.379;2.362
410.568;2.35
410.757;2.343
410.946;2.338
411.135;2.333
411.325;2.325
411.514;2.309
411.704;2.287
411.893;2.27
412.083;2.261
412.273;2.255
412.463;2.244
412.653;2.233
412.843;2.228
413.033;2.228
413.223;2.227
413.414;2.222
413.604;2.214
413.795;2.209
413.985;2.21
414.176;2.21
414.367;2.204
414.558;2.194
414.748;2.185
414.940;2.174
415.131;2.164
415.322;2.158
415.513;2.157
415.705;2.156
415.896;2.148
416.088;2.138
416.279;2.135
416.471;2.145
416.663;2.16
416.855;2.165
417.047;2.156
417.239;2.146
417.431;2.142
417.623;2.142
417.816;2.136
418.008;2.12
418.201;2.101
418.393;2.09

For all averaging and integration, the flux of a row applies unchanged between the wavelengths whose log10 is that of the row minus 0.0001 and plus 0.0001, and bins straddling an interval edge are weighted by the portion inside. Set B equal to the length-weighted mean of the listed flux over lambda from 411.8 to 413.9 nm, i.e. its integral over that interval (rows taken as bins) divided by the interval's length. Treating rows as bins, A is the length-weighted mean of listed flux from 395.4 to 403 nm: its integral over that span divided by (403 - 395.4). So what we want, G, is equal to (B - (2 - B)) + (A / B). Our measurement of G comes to 3.58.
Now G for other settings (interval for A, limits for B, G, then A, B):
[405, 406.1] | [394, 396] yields 4.23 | 2.40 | 2.67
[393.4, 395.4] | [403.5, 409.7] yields 3.90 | 2.68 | 2.39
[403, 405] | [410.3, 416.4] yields 3.51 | 2.34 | 2.23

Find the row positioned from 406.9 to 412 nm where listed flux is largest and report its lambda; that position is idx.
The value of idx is 406.991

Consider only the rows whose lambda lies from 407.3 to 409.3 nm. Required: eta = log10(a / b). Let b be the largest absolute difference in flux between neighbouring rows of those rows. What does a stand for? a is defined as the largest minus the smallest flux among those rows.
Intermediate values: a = 0.034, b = 0.010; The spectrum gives 0.53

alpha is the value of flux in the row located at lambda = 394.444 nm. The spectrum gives 2.673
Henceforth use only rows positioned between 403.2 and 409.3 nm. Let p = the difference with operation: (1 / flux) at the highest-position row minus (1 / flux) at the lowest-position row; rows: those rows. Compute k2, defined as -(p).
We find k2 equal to 0.008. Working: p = -0.008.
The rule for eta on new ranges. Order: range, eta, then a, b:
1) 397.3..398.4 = 0.39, 0.039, 0.016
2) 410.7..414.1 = 0.78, 0.134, 0.022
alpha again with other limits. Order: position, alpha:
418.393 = 2.09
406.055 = 2.405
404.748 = 2.365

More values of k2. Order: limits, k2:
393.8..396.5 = -0.007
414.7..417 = -0.004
